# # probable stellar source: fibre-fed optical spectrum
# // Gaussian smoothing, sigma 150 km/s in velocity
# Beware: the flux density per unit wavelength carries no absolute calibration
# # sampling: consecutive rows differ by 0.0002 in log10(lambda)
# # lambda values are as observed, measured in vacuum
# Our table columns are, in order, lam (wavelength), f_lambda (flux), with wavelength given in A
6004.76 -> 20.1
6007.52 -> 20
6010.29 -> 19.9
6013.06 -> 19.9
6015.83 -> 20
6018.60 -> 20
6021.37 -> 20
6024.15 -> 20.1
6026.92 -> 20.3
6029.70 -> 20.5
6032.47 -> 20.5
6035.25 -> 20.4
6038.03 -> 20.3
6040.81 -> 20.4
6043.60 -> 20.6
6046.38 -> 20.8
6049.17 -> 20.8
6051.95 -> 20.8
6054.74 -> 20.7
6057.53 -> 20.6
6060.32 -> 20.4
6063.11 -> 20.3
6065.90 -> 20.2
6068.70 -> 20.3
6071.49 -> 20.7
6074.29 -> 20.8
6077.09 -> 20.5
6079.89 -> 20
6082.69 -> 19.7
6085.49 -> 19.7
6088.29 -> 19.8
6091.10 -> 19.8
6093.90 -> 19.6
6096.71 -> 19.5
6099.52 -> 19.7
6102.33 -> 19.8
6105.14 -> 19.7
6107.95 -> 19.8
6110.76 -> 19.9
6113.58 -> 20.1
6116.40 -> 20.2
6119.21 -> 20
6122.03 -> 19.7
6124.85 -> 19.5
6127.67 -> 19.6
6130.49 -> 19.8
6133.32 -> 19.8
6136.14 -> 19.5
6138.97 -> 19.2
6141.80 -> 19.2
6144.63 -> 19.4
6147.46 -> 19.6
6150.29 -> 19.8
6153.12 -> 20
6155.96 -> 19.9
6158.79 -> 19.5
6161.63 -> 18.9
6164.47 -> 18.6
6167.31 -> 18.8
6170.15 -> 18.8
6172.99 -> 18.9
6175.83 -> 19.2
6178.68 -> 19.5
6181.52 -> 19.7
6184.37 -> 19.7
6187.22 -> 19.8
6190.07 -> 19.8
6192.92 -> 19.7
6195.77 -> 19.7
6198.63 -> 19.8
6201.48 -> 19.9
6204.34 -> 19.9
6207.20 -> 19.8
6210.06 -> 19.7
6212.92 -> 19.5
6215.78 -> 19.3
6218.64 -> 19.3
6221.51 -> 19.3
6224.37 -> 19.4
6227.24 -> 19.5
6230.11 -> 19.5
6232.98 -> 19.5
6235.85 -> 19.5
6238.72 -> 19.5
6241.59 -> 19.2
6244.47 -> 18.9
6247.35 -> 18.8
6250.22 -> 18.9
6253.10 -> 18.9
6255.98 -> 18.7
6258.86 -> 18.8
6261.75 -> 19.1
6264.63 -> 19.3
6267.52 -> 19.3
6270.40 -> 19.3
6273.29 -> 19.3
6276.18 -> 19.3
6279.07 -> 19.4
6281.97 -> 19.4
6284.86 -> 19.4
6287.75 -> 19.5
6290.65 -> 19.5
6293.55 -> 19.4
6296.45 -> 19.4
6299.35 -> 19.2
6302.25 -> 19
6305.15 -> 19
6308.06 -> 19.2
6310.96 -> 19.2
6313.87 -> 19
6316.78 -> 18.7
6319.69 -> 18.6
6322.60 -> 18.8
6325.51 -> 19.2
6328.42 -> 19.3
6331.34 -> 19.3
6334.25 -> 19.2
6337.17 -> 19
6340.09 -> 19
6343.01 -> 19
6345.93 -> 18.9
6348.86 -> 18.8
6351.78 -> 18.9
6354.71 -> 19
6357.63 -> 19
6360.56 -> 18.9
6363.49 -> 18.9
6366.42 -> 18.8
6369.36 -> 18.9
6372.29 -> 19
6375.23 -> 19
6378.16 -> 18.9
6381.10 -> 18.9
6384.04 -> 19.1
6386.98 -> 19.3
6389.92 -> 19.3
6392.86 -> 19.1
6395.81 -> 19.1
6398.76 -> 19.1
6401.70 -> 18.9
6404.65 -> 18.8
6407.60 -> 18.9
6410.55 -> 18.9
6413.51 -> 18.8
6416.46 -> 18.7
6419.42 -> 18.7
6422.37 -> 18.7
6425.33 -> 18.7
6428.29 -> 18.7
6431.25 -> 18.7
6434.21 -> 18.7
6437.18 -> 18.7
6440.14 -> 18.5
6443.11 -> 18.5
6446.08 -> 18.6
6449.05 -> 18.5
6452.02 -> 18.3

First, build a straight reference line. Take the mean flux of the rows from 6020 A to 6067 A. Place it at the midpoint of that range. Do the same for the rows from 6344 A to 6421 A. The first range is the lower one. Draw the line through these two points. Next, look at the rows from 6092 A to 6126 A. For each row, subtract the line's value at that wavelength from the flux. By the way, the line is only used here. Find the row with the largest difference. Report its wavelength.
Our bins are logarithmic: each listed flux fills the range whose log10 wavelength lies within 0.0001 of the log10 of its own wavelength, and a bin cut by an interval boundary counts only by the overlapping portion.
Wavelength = 6116.40 A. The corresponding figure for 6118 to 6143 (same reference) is 6119.21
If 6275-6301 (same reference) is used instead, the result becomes 6290.65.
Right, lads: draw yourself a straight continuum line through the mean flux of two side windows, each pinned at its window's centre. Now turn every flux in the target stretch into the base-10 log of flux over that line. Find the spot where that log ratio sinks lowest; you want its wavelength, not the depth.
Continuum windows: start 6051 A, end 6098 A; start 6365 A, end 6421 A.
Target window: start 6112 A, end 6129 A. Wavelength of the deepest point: 6124.85 A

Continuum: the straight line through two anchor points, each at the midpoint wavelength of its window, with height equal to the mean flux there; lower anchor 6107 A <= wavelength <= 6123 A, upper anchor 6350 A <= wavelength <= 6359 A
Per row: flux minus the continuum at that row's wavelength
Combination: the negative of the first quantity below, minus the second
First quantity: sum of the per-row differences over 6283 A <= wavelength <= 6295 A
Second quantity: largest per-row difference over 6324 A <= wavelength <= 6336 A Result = -1.1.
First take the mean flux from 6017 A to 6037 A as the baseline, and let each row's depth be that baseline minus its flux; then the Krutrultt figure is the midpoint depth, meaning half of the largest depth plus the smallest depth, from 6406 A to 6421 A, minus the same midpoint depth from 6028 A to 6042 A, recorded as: 1.6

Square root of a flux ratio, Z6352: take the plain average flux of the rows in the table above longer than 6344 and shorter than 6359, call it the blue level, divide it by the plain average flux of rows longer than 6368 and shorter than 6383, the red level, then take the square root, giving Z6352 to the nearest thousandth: 0.999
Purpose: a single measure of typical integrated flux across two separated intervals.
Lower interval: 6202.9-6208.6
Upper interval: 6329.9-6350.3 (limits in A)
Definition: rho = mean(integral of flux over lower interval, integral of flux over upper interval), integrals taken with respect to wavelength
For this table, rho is 251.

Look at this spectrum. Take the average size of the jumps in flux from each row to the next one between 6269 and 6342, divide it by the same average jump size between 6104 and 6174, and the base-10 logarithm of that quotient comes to -0.265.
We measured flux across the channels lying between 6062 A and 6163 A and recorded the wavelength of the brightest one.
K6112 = 6074.29 A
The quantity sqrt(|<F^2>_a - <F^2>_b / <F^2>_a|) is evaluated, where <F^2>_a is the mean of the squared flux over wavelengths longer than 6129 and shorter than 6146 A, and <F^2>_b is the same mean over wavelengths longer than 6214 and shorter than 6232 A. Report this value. 19.46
